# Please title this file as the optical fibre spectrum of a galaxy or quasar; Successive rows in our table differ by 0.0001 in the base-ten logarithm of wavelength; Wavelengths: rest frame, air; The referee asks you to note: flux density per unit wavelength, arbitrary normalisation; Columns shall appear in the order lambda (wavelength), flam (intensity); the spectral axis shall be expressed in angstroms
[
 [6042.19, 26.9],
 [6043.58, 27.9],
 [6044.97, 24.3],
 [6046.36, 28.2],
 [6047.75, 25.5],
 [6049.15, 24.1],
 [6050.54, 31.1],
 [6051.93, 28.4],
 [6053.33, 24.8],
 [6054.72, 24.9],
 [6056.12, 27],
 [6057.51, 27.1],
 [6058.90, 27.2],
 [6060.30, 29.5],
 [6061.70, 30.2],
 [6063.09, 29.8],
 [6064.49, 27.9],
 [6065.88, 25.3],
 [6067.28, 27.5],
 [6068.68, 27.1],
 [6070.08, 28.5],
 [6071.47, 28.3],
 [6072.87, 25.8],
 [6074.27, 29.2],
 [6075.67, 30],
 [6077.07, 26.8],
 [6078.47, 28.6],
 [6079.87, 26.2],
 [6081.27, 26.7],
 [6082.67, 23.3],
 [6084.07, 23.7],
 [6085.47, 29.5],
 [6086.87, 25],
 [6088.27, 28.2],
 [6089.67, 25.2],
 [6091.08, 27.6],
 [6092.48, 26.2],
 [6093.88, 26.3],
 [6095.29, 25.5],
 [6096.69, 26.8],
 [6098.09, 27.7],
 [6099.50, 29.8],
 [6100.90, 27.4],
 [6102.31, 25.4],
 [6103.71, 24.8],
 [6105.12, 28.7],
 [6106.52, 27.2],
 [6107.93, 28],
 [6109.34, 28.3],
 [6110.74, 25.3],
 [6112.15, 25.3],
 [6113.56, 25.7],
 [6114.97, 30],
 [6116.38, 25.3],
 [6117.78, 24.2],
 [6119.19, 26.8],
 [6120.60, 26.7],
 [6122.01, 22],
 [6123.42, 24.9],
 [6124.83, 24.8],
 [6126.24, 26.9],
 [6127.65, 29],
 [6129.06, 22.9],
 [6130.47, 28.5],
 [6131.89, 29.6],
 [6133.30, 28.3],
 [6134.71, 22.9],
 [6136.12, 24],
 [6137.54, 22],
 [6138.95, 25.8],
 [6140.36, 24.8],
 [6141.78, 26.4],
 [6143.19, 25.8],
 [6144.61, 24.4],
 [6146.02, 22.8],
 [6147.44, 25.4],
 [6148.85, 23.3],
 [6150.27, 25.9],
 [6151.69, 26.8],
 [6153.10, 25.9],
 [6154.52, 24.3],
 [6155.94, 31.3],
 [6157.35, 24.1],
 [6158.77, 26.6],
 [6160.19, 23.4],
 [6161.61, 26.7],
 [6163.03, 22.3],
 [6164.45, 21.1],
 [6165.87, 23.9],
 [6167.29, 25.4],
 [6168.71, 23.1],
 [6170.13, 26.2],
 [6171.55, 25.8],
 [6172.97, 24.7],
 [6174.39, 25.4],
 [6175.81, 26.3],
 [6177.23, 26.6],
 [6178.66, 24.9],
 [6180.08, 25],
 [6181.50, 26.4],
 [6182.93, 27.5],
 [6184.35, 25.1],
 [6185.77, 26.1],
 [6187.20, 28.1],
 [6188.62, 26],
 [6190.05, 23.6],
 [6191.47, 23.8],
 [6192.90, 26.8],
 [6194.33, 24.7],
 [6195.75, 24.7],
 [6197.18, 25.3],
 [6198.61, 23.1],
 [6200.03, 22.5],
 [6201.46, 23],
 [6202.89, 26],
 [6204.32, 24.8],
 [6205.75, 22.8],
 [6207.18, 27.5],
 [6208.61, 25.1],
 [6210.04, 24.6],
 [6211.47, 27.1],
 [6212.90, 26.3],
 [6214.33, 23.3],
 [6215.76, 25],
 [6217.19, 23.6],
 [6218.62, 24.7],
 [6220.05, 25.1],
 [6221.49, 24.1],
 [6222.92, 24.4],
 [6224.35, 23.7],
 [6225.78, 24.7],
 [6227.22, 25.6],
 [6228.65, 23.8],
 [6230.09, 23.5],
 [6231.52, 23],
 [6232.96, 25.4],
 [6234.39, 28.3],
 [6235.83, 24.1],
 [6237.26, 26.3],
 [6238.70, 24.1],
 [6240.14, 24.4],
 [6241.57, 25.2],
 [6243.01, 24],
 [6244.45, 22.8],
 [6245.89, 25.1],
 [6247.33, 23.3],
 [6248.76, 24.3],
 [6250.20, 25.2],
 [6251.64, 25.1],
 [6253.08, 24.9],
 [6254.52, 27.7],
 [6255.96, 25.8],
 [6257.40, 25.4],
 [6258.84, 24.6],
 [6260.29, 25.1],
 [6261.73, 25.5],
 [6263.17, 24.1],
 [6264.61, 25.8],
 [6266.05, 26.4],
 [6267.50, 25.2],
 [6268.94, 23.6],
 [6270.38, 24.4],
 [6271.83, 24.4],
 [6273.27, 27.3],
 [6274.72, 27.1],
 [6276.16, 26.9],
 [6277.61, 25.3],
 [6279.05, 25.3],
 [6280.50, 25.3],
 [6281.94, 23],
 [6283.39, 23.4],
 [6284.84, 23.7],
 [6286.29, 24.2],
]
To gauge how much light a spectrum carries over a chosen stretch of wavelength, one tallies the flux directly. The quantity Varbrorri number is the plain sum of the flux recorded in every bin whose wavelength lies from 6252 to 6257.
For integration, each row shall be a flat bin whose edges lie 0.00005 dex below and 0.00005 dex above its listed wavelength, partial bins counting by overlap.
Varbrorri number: 78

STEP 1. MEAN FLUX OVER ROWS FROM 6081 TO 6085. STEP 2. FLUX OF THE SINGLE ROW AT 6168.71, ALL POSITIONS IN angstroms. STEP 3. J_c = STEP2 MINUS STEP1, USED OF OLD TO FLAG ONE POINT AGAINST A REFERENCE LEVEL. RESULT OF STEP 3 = -1.5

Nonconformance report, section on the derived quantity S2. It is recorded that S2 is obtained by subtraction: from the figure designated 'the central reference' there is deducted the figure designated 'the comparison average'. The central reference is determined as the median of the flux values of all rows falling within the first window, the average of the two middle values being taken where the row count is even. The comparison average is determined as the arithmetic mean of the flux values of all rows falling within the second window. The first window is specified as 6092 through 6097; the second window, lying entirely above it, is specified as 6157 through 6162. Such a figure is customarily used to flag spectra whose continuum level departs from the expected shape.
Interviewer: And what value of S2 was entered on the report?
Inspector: 1.1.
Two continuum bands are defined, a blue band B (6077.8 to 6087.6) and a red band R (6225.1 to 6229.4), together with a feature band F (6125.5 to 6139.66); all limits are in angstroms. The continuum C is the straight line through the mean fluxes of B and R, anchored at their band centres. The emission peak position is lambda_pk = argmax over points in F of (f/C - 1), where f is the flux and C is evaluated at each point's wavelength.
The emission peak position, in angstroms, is 6131.89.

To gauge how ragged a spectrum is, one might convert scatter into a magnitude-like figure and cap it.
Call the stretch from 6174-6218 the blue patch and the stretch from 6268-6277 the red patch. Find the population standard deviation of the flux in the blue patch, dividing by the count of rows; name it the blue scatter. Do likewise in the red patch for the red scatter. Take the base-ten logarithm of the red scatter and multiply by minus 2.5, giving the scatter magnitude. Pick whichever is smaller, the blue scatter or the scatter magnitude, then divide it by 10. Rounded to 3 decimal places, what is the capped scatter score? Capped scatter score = -0.045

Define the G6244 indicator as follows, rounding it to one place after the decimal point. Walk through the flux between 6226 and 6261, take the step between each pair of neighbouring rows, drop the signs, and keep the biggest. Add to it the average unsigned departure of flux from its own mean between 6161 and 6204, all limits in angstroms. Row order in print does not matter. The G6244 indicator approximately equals 5.5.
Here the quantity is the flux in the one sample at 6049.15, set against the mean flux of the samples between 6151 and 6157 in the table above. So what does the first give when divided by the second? 0.89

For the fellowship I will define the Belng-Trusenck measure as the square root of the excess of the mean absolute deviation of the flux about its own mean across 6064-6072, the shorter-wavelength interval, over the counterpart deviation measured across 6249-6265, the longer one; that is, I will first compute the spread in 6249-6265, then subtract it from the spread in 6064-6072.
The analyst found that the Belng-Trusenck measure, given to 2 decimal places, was 0.47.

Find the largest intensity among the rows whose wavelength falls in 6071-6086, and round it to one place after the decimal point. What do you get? 30.0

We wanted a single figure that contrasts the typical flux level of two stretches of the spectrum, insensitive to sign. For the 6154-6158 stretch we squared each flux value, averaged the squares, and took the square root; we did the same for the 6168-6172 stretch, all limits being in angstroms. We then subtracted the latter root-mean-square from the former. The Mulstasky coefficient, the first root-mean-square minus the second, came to 1.7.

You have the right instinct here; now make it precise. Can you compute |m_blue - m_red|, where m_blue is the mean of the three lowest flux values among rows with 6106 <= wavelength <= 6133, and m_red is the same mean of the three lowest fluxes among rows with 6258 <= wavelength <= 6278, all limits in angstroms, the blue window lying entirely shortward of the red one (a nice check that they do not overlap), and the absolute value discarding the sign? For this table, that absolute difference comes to 1.00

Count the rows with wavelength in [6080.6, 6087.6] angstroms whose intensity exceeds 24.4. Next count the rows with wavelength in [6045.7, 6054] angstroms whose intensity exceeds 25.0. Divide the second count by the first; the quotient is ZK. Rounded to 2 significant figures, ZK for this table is 1.3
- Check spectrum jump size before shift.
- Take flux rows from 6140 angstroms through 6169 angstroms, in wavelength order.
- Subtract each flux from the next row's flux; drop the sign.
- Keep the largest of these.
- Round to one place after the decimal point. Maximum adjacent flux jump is 7.2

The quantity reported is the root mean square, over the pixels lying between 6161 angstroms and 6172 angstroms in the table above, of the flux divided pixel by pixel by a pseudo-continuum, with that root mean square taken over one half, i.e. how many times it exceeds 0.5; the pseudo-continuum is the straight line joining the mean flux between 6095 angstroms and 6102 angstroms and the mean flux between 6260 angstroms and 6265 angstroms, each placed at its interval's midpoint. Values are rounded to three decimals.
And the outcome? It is 1.842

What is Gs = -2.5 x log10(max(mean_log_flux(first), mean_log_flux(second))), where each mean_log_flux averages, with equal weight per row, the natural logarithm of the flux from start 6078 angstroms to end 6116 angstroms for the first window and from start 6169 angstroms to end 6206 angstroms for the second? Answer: -1.29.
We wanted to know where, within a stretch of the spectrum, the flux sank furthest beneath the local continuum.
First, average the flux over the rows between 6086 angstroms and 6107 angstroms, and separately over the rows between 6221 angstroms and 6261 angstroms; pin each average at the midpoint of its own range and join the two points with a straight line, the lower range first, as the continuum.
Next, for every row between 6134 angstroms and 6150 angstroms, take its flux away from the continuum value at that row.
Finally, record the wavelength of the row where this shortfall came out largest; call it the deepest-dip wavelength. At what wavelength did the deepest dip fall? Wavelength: 6137.54 angstroms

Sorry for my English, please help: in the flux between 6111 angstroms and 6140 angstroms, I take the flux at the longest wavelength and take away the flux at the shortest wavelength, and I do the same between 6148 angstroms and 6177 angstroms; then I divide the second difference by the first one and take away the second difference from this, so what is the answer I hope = 3.0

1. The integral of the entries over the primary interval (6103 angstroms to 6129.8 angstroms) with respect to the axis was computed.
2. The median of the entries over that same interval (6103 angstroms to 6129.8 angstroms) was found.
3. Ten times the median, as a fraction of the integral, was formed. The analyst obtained 0.367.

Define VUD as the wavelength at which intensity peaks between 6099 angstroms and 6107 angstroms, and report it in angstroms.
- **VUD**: 6099.50 angstroms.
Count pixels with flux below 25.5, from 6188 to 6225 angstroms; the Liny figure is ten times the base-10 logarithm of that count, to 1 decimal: 13.0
